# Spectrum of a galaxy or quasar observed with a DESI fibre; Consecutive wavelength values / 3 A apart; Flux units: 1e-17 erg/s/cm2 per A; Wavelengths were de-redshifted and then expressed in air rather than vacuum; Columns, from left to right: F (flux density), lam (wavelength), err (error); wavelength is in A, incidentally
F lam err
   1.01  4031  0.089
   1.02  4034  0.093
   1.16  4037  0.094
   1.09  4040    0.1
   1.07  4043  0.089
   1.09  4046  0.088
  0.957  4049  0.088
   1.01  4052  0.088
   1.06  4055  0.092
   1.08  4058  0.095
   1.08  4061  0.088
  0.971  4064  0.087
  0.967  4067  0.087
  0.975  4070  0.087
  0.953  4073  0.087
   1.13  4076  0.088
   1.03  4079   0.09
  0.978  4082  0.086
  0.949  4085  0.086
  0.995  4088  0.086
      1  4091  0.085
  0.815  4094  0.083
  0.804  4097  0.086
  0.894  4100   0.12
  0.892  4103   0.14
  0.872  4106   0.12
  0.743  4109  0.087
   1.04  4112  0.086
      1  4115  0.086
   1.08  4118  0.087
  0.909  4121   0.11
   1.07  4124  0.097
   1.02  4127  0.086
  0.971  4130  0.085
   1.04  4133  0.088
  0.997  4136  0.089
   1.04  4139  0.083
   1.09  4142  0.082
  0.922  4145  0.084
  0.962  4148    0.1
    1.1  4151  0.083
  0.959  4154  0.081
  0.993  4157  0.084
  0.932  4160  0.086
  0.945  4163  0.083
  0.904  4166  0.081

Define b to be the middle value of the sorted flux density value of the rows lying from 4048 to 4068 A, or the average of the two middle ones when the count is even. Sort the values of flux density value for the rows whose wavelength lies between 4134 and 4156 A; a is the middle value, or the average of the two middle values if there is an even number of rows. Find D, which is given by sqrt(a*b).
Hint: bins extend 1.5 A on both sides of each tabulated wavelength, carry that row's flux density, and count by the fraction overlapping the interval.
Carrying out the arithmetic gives 1.00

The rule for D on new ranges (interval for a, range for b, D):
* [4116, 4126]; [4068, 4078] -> 1.02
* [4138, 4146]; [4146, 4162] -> 1.00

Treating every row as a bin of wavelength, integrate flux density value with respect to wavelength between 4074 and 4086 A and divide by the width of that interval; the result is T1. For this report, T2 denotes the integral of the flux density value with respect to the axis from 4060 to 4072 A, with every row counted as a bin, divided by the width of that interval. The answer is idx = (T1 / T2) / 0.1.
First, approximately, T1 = 1.02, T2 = 0.99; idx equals 10.3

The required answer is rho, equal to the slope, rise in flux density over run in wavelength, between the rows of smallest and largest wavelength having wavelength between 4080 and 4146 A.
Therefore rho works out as -0.0009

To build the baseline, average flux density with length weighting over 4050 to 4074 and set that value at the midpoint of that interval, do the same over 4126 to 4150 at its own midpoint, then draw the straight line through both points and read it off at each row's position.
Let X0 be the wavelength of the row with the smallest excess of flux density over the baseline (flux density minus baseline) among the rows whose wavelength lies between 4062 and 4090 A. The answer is 4085 A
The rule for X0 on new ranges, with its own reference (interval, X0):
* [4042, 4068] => 4049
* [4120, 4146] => 4121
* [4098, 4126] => 4109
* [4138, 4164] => 4145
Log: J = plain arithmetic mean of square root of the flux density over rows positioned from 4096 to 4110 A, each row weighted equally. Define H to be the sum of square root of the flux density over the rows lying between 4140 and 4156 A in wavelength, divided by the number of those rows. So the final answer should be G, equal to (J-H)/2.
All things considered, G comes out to -0.043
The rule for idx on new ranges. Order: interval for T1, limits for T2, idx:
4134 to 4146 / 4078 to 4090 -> 10.3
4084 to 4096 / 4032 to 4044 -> 8.6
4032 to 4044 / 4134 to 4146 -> 10.6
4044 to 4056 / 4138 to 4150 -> 10.2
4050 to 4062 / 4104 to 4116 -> 11.6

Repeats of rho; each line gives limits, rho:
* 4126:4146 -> -0.0054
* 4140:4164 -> -0.0069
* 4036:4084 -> -0.0040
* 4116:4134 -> -0.0027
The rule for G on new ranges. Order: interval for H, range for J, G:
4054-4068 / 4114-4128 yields -0.004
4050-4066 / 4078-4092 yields -0.012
